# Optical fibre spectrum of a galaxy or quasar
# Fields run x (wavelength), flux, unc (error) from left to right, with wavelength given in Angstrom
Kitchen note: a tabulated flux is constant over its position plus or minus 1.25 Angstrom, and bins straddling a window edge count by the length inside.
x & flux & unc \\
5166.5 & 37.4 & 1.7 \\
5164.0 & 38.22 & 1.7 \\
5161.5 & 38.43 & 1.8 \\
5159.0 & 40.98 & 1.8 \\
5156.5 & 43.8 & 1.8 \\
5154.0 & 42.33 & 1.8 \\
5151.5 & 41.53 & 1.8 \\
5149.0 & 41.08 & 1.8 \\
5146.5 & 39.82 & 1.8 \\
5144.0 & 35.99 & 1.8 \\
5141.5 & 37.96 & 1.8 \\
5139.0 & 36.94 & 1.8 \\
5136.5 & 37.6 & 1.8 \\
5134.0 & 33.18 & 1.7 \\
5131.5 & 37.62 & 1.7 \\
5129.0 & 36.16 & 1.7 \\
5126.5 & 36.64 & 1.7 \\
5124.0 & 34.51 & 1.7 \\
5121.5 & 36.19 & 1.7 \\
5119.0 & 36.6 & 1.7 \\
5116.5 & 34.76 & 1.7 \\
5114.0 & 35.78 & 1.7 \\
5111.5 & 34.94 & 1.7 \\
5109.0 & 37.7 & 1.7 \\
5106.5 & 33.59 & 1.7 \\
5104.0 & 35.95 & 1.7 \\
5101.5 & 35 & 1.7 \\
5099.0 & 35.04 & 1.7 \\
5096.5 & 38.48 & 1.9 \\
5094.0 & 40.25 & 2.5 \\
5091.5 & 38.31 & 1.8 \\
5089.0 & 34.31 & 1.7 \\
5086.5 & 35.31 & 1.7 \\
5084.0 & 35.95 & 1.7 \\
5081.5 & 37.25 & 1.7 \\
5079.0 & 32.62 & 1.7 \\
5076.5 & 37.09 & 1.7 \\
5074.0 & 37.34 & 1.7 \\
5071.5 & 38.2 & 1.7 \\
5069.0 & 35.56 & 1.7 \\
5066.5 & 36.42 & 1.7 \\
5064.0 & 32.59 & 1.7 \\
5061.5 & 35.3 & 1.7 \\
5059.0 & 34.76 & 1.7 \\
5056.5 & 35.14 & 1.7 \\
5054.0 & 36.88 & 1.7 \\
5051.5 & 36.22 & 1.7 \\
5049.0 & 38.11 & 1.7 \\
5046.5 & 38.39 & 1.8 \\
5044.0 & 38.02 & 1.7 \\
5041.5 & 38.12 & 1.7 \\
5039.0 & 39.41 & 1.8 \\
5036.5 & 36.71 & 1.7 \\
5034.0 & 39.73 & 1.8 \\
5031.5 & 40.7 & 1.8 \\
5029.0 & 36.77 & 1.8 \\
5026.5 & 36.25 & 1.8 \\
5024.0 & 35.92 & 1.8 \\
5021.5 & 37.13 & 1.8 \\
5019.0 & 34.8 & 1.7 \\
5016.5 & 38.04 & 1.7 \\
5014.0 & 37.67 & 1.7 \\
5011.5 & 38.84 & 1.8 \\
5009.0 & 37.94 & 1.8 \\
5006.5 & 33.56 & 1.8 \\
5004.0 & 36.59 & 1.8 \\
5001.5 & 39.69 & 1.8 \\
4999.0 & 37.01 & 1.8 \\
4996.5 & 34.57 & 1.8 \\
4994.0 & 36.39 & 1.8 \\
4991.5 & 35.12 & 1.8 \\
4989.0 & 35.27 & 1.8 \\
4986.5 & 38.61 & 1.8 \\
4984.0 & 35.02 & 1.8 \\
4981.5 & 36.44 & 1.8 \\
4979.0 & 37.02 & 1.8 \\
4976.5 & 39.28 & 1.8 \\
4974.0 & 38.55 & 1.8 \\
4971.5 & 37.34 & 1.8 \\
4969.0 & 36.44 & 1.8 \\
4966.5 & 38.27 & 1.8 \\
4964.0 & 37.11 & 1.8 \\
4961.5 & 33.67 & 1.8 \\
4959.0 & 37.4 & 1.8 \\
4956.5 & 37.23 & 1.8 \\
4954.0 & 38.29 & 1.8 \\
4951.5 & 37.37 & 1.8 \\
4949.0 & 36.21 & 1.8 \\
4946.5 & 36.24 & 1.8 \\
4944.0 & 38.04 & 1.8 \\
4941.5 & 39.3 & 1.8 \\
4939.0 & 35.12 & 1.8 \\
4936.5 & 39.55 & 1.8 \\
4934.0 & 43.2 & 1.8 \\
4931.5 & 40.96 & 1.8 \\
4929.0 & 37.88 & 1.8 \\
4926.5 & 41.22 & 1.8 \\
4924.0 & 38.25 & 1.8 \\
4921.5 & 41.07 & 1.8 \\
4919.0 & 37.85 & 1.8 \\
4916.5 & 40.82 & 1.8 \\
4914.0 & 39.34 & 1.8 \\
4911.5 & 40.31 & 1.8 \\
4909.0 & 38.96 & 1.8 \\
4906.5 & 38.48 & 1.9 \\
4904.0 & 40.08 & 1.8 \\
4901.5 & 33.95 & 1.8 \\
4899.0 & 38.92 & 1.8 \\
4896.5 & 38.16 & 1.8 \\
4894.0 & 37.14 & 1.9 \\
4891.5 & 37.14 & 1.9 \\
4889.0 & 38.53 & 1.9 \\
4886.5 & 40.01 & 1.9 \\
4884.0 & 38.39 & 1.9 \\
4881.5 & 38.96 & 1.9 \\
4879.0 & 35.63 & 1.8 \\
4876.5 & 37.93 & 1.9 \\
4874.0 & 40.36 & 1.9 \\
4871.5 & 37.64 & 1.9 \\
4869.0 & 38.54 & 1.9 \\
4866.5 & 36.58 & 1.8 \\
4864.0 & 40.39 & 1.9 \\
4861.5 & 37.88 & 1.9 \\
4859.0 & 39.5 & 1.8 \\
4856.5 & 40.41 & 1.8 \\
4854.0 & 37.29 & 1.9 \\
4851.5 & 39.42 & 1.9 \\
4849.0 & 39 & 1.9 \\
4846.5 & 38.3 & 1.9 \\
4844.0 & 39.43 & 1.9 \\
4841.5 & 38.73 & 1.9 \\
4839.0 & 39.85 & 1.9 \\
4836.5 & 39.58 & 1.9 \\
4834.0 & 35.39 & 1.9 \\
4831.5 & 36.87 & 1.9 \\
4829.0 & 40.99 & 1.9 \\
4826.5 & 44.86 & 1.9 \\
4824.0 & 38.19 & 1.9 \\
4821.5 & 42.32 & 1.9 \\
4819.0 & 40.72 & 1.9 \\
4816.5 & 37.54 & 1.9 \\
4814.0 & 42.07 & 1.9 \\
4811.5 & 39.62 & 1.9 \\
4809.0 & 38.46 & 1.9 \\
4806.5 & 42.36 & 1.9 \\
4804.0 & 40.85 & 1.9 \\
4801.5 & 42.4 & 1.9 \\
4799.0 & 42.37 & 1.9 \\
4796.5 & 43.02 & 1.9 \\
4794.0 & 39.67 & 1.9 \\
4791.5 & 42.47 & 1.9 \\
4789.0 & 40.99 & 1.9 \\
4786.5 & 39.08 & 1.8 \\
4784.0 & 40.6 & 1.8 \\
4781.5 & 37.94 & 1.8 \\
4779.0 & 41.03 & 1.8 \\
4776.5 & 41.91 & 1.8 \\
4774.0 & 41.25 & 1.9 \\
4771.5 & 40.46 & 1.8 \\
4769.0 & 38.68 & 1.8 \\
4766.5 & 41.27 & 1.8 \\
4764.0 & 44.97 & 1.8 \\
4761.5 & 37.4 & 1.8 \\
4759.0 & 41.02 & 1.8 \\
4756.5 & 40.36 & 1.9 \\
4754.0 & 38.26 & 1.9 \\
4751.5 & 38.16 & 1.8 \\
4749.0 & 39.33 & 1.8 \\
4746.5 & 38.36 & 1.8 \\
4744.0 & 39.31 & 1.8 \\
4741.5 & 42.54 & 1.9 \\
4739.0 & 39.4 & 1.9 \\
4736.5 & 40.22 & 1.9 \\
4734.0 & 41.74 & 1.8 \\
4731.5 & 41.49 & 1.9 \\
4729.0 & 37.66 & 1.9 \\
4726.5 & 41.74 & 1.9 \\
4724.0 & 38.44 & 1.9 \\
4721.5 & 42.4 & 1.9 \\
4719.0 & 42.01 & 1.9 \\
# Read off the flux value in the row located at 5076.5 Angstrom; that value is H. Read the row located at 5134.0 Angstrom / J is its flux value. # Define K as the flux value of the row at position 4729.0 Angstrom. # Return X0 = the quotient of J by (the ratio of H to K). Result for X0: 33.7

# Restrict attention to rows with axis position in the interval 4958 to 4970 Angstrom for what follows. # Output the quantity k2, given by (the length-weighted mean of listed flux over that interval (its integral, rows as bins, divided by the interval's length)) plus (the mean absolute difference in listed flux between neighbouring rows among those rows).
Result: 39.1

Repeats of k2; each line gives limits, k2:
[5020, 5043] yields 39.6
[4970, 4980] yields 39.4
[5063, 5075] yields 38.1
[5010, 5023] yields 39.1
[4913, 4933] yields 42.6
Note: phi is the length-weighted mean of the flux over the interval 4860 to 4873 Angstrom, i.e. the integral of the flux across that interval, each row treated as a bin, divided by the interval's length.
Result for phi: 38.3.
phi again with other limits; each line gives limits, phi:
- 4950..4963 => 36.8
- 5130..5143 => 36.6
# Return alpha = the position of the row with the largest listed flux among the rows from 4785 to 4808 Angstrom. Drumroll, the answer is 4796.5 Angstrom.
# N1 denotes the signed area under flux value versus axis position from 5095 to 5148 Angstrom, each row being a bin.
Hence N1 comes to 1921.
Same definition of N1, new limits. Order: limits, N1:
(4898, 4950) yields 2021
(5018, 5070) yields 1915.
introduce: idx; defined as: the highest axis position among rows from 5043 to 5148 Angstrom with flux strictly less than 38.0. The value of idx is 5144.0 Angstrom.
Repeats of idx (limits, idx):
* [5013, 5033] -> 5029.0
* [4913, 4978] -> 4971.5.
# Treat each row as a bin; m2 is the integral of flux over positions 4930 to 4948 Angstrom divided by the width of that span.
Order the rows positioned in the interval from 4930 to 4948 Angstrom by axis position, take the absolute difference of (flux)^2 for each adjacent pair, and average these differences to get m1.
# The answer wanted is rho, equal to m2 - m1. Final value -188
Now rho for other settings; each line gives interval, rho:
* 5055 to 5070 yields -80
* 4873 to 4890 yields -111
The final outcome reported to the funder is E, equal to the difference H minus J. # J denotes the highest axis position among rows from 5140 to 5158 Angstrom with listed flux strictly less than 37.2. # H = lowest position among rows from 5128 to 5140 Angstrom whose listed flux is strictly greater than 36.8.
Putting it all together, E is -12.5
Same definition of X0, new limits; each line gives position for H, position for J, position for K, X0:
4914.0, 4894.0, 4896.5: 36.0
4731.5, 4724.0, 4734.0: 38.7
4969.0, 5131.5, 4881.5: 40.2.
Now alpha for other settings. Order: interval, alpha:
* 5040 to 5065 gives 5046.5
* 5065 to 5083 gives 5071.5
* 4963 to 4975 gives 4974.0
